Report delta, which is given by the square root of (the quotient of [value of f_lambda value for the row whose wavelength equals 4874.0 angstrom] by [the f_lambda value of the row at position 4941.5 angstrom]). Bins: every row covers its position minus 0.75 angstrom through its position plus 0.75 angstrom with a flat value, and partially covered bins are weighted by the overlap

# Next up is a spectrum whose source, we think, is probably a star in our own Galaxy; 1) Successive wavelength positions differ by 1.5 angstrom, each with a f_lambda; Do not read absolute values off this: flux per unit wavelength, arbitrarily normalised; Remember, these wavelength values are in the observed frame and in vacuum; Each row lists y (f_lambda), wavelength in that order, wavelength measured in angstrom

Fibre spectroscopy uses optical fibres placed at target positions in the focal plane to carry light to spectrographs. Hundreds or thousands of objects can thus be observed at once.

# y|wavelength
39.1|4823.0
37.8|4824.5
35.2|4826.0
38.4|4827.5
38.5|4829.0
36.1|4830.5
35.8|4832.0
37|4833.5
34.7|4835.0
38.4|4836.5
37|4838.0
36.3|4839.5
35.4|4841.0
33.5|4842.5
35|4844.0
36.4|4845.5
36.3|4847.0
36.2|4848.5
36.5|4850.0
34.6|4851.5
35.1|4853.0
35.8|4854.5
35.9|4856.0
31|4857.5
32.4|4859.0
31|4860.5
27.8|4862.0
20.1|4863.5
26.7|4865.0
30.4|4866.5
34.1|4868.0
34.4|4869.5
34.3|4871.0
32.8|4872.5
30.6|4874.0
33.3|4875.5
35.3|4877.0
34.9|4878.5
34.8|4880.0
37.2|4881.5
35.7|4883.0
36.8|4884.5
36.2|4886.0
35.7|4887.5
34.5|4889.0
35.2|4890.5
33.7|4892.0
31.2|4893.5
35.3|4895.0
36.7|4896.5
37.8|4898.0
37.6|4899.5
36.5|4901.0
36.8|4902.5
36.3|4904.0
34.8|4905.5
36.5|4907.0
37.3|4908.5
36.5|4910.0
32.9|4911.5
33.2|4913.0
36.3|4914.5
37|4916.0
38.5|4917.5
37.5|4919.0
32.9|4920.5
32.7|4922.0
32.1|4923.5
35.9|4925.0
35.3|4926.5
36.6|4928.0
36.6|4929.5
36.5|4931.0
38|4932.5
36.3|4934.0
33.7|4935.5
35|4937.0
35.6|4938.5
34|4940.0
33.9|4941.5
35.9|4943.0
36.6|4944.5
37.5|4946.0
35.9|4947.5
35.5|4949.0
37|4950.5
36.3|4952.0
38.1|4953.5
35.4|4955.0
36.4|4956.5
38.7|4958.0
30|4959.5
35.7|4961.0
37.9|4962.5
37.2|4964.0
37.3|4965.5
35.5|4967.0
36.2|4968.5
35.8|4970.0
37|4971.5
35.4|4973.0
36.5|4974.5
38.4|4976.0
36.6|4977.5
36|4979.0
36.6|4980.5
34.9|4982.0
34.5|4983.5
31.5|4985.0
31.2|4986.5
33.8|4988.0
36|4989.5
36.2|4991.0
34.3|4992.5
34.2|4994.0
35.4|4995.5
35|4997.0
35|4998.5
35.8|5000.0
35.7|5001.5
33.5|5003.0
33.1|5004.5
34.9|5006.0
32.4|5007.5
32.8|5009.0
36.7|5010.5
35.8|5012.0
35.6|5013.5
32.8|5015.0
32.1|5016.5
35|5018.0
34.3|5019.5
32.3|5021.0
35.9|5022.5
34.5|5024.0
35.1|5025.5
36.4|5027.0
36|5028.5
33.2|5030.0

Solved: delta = 0.95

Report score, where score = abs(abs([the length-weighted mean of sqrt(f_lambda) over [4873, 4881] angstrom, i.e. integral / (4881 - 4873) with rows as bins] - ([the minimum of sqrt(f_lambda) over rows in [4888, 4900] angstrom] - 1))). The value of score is 1.23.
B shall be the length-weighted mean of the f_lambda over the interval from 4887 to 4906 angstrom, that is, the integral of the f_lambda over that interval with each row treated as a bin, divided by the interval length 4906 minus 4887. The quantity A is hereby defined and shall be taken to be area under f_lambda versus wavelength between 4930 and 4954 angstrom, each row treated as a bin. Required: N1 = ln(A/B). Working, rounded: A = 863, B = 35.6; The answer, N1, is 3.2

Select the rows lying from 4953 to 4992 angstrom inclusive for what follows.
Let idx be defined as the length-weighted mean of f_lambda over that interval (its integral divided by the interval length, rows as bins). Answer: 35.7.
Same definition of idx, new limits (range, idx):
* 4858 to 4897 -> 33.1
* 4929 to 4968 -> 36.0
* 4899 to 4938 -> 35.7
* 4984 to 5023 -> 34.3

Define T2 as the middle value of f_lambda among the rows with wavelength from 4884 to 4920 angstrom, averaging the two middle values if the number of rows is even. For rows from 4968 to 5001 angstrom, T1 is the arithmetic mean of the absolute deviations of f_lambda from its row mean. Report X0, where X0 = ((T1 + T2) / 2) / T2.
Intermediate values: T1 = 1.20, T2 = 36.4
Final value 0.516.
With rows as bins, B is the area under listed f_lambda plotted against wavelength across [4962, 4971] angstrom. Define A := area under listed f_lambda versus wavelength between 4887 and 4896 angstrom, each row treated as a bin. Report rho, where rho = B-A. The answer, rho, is 21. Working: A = 309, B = 330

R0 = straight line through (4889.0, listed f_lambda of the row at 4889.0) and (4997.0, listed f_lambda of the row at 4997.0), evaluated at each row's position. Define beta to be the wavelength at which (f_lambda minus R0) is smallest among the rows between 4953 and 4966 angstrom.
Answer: 4959.5 angstrom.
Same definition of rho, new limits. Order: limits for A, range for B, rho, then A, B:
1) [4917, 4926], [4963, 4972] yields 15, 314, 329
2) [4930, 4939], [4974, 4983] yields 5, 323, 328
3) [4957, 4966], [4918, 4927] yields -15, 325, 310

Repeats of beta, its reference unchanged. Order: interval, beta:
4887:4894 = 4893.5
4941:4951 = 4941.5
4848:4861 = 4860.5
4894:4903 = 4895.0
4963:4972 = 4967.0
